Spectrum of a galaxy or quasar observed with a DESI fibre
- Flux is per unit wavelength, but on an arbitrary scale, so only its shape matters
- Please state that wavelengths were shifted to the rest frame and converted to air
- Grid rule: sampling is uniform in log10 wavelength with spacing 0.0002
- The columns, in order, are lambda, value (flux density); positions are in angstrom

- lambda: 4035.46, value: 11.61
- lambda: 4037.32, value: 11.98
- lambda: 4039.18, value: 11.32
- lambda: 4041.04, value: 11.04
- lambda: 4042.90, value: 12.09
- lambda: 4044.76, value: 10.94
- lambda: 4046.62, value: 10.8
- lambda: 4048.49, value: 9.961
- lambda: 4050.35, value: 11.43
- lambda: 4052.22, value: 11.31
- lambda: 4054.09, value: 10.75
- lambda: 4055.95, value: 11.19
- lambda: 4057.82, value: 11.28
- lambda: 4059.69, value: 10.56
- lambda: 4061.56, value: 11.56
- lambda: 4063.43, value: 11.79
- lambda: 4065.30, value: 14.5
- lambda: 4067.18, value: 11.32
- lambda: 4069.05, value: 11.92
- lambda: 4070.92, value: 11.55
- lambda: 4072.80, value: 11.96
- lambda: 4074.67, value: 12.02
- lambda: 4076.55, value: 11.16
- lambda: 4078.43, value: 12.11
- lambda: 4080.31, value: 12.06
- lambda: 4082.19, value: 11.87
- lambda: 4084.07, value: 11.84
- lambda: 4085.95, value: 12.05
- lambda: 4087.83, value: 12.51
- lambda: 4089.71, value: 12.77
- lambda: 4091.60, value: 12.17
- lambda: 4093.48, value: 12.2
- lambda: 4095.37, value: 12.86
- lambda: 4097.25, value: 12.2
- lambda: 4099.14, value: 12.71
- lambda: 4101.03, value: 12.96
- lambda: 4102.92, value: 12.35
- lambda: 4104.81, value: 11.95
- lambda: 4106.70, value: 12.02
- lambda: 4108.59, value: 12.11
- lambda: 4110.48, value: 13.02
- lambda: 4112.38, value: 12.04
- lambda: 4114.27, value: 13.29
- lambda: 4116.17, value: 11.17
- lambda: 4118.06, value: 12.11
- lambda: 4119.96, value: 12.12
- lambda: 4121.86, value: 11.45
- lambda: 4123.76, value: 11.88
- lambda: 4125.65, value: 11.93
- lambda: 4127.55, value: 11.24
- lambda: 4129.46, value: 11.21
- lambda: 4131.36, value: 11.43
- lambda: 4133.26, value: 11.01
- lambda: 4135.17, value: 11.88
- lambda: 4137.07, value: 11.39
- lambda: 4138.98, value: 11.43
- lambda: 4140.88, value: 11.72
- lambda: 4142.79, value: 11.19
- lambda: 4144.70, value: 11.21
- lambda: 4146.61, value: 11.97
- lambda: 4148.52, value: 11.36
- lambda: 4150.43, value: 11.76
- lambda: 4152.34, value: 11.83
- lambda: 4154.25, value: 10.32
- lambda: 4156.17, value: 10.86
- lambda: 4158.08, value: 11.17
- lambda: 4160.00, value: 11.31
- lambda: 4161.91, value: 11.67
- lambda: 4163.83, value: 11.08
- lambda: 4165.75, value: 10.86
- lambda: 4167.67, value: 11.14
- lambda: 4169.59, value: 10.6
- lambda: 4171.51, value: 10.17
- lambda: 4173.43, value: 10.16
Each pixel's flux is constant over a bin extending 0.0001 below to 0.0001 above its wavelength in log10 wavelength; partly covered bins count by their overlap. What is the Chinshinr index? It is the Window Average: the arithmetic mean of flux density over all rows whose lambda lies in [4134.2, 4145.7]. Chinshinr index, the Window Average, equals 11.5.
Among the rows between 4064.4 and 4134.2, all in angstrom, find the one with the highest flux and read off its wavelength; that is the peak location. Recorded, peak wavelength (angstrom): 4065.30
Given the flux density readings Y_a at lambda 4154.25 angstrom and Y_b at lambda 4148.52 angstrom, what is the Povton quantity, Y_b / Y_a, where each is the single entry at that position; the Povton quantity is 1.10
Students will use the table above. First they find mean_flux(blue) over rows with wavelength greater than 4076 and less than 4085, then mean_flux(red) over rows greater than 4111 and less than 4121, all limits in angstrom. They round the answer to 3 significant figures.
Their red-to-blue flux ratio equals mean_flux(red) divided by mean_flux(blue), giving 1.03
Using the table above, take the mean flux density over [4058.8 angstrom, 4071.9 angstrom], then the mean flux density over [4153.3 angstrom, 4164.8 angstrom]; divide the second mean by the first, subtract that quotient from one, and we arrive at 0.07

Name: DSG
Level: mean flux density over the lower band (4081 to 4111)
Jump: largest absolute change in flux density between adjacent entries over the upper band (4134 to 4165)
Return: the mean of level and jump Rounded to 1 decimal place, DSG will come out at 6.9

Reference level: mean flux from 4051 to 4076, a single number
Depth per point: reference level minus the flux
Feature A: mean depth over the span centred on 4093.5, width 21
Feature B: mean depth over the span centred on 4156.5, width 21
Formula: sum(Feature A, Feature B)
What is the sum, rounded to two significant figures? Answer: -0.37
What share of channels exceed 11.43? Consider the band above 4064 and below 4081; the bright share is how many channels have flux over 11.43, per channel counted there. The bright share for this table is 0.78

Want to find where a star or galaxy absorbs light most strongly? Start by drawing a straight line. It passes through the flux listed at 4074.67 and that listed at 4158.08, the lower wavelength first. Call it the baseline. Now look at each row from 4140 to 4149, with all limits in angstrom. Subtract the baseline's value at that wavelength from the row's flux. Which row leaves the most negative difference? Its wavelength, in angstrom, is 4142.79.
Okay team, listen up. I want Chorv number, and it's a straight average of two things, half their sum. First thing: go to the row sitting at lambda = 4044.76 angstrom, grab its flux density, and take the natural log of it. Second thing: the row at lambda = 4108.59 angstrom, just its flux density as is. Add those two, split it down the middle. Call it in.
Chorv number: 7.3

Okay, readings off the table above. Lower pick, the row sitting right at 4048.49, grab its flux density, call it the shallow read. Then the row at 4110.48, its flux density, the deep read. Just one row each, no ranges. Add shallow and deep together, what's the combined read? 23.0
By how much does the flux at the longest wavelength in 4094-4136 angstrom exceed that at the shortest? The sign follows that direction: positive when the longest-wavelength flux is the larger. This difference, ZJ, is -1.0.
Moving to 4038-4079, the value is 0.8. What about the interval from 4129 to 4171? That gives -0.6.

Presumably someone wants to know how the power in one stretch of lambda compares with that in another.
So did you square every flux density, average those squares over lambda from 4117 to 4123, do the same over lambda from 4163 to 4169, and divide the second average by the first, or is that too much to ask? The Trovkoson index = 0.86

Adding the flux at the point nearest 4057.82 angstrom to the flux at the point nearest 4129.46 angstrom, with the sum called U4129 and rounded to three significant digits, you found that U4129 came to 22.5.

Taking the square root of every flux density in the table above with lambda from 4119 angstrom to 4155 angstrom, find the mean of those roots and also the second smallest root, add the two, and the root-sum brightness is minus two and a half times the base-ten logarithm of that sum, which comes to -2.07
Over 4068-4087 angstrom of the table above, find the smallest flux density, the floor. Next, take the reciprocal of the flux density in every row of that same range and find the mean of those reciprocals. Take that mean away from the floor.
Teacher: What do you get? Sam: 11.1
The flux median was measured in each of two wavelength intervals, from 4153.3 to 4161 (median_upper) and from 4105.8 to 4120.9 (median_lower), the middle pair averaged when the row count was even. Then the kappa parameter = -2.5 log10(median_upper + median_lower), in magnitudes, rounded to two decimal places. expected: -3.41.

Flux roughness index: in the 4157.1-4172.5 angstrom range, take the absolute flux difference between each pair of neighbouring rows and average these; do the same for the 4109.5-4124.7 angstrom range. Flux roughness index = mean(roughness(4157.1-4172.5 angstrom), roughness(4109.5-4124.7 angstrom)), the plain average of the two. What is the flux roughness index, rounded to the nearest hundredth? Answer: 0.64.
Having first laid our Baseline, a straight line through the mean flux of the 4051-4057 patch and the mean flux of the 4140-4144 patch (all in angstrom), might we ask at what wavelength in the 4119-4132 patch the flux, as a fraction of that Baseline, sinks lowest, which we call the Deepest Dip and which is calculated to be 4129.46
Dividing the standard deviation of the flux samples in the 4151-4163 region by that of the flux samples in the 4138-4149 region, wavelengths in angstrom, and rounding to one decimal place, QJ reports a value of 1.8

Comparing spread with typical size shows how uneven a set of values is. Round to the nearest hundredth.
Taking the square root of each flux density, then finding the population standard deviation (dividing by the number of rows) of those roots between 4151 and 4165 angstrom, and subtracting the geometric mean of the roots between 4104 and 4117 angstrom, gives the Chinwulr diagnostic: -3.42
